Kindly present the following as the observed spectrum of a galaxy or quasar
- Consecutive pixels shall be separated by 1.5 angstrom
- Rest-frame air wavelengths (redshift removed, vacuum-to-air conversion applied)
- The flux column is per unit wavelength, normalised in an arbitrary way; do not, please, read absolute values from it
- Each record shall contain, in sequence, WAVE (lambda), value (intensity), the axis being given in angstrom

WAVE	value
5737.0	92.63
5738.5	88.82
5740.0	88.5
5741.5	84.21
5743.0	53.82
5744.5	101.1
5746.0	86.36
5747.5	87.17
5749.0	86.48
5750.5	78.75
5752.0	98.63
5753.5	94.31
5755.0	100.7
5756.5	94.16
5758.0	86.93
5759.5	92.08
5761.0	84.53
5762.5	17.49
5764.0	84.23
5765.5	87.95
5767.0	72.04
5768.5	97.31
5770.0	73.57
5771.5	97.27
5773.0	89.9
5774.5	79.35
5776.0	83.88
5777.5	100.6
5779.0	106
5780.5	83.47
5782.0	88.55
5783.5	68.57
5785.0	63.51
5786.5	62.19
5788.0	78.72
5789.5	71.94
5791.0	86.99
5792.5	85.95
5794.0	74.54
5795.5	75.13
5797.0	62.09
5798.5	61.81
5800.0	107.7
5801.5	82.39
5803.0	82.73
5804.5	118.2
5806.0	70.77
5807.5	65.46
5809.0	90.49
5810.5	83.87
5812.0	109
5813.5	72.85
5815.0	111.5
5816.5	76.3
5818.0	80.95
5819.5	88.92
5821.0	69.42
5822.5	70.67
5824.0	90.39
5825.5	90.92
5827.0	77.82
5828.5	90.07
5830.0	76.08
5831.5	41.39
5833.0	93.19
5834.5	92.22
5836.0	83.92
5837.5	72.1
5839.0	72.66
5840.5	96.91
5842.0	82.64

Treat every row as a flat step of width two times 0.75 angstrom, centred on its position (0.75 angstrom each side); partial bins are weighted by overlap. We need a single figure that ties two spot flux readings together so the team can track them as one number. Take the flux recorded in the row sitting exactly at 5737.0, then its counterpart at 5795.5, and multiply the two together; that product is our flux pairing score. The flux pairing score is 6959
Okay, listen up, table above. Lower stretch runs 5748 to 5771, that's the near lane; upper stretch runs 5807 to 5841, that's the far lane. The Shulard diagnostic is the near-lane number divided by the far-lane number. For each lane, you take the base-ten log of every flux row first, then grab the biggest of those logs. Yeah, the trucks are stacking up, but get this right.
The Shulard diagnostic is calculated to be 0.98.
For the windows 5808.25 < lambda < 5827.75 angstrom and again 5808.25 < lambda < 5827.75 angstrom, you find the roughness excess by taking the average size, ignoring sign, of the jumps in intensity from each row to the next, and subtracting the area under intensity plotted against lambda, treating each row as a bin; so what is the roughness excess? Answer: -1652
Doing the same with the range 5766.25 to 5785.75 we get -1642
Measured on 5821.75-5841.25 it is -1557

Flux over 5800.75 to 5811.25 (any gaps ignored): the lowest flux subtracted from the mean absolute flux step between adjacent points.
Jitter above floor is -45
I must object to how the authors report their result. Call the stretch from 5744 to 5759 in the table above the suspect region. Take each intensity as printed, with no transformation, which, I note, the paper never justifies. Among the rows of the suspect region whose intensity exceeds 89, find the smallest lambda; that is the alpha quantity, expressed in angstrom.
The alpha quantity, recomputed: 5744.5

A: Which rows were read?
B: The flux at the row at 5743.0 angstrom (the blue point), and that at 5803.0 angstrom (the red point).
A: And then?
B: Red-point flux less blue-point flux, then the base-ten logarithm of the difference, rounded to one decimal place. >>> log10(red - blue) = 1.5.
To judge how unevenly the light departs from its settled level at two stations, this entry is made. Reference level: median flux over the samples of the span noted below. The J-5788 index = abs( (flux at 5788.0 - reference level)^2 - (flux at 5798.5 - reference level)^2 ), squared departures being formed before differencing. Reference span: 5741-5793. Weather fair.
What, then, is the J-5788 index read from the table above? 544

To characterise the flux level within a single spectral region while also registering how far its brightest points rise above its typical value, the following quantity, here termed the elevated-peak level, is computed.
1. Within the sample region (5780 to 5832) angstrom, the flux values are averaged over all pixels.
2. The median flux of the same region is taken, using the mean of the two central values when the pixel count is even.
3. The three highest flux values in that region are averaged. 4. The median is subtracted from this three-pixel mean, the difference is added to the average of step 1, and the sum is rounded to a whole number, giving 115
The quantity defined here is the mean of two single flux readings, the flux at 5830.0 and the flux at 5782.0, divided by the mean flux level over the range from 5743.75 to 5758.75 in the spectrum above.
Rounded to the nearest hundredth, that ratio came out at 0.90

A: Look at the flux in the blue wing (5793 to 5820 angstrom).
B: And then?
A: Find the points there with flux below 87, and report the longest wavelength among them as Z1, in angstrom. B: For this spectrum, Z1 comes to 5818.0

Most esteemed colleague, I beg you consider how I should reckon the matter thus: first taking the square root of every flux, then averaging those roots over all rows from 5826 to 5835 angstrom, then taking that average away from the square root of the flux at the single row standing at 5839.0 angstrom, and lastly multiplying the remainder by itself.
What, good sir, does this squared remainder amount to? 0.1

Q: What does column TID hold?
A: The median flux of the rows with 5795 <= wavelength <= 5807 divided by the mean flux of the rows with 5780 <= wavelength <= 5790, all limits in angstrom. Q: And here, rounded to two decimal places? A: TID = 1.07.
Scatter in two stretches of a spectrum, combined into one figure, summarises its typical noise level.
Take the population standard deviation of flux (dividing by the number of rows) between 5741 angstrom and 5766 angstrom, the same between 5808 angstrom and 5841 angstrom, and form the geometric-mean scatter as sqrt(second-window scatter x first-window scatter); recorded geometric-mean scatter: 16.8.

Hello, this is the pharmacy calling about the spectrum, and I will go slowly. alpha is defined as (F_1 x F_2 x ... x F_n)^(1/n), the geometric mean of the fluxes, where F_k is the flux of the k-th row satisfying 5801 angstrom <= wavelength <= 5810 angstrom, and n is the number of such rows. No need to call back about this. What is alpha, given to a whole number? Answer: 83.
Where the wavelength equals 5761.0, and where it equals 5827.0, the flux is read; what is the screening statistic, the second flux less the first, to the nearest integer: -7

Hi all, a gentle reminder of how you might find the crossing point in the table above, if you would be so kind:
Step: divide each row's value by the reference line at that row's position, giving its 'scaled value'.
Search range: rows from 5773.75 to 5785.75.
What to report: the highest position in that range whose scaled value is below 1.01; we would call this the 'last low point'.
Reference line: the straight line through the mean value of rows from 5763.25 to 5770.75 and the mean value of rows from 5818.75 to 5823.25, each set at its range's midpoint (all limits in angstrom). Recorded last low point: 5785.0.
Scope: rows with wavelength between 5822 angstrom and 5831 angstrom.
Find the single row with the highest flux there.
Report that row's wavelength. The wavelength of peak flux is 5825.5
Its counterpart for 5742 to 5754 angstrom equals 5744.5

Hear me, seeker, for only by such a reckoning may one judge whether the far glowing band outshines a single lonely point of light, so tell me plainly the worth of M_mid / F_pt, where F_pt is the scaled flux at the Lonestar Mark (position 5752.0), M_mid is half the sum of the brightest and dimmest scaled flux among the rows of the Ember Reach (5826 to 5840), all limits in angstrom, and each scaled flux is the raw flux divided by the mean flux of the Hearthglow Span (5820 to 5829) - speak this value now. 0.68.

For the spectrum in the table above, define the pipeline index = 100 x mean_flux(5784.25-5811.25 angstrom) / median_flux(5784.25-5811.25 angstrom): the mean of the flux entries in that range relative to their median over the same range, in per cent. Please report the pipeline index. 103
